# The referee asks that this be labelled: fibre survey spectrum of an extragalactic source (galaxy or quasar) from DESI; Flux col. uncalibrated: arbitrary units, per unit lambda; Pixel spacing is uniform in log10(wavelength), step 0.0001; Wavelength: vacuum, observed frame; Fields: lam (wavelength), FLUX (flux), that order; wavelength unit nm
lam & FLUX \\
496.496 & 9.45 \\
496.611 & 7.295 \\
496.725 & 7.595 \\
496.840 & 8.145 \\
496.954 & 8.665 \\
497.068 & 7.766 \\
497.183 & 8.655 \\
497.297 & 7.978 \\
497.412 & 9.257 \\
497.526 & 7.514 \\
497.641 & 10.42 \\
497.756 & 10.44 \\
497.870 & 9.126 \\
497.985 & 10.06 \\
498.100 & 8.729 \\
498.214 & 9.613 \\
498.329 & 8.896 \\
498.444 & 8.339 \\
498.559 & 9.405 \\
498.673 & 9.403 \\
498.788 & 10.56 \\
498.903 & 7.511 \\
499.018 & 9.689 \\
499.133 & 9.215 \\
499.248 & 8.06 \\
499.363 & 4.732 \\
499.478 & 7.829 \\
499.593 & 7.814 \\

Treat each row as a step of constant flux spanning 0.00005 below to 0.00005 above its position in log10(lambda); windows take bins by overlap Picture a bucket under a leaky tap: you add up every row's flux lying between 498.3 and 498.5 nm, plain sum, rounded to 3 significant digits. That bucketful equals 17.2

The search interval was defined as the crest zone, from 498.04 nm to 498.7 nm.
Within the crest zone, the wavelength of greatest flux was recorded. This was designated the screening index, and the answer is 498.214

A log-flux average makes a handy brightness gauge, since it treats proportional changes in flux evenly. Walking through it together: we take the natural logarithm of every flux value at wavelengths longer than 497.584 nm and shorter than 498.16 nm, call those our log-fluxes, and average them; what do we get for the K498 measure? 2.28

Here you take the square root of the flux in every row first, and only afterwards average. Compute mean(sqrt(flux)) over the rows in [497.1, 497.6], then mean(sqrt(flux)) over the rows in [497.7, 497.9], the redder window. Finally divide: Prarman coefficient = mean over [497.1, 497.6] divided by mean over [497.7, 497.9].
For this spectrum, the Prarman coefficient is 0.92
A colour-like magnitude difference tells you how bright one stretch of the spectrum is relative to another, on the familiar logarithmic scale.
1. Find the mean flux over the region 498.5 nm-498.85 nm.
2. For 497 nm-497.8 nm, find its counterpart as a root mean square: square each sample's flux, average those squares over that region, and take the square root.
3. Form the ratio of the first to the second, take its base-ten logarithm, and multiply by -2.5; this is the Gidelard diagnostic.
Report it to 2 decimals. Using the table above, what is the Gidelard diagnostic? -0.10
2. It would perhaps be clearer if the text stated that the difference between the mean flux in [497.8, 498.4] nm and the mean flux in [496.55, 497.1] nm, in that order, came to 1.4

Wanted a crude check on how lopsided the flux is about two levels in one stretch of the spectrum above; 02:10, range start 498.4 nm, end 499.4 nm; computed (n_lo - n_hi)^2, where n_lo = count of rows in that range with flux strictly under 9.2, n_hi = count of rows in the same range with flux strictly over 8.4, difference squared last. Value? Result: 1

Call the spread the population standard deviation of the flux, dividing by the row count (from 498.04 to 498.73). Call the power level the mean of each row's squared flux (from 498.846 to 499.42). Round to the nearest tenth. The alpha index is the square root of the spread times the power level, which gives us 5.4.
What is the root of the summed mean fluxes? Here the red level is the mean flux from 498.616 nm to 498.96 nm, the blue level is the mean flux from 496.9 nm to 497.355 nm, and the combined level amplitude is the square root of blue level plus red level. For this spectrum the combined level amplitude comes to 4.17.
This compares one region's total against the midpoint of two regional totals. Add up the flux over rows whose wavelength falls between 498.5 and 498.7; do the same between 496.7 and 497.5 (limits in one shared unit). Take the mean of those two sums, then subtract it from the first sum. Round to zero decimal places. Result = -20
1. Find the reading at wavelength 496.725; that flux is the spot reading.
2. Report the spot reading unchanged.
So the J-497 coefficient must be 7.595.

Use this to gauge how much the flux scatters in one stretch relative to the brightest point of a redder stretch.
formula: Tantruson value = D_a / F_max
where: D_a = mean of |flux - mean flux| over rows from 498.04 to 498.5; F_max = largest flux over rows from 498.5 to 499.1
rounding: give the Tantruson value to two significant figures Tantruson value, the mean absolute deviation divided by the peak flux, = 0.034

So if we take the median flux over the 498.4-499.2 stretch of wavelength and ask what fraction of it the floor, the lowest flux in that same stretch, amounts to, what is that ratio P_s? 0.80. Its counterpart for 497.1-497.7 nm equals 0.87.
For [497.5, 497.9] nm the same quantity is 0.77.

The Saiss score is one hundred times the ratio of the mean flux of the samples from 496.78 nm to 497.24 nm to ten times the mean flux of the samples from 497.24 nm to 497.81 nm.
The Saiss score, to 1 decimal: 9.1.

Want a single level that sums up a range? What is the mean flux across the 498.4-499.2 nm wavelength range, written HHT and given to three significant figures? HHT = 9.16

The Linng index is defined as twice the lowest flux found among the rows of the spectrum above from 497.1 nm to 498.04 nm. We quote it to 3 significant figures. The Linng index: 15.0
